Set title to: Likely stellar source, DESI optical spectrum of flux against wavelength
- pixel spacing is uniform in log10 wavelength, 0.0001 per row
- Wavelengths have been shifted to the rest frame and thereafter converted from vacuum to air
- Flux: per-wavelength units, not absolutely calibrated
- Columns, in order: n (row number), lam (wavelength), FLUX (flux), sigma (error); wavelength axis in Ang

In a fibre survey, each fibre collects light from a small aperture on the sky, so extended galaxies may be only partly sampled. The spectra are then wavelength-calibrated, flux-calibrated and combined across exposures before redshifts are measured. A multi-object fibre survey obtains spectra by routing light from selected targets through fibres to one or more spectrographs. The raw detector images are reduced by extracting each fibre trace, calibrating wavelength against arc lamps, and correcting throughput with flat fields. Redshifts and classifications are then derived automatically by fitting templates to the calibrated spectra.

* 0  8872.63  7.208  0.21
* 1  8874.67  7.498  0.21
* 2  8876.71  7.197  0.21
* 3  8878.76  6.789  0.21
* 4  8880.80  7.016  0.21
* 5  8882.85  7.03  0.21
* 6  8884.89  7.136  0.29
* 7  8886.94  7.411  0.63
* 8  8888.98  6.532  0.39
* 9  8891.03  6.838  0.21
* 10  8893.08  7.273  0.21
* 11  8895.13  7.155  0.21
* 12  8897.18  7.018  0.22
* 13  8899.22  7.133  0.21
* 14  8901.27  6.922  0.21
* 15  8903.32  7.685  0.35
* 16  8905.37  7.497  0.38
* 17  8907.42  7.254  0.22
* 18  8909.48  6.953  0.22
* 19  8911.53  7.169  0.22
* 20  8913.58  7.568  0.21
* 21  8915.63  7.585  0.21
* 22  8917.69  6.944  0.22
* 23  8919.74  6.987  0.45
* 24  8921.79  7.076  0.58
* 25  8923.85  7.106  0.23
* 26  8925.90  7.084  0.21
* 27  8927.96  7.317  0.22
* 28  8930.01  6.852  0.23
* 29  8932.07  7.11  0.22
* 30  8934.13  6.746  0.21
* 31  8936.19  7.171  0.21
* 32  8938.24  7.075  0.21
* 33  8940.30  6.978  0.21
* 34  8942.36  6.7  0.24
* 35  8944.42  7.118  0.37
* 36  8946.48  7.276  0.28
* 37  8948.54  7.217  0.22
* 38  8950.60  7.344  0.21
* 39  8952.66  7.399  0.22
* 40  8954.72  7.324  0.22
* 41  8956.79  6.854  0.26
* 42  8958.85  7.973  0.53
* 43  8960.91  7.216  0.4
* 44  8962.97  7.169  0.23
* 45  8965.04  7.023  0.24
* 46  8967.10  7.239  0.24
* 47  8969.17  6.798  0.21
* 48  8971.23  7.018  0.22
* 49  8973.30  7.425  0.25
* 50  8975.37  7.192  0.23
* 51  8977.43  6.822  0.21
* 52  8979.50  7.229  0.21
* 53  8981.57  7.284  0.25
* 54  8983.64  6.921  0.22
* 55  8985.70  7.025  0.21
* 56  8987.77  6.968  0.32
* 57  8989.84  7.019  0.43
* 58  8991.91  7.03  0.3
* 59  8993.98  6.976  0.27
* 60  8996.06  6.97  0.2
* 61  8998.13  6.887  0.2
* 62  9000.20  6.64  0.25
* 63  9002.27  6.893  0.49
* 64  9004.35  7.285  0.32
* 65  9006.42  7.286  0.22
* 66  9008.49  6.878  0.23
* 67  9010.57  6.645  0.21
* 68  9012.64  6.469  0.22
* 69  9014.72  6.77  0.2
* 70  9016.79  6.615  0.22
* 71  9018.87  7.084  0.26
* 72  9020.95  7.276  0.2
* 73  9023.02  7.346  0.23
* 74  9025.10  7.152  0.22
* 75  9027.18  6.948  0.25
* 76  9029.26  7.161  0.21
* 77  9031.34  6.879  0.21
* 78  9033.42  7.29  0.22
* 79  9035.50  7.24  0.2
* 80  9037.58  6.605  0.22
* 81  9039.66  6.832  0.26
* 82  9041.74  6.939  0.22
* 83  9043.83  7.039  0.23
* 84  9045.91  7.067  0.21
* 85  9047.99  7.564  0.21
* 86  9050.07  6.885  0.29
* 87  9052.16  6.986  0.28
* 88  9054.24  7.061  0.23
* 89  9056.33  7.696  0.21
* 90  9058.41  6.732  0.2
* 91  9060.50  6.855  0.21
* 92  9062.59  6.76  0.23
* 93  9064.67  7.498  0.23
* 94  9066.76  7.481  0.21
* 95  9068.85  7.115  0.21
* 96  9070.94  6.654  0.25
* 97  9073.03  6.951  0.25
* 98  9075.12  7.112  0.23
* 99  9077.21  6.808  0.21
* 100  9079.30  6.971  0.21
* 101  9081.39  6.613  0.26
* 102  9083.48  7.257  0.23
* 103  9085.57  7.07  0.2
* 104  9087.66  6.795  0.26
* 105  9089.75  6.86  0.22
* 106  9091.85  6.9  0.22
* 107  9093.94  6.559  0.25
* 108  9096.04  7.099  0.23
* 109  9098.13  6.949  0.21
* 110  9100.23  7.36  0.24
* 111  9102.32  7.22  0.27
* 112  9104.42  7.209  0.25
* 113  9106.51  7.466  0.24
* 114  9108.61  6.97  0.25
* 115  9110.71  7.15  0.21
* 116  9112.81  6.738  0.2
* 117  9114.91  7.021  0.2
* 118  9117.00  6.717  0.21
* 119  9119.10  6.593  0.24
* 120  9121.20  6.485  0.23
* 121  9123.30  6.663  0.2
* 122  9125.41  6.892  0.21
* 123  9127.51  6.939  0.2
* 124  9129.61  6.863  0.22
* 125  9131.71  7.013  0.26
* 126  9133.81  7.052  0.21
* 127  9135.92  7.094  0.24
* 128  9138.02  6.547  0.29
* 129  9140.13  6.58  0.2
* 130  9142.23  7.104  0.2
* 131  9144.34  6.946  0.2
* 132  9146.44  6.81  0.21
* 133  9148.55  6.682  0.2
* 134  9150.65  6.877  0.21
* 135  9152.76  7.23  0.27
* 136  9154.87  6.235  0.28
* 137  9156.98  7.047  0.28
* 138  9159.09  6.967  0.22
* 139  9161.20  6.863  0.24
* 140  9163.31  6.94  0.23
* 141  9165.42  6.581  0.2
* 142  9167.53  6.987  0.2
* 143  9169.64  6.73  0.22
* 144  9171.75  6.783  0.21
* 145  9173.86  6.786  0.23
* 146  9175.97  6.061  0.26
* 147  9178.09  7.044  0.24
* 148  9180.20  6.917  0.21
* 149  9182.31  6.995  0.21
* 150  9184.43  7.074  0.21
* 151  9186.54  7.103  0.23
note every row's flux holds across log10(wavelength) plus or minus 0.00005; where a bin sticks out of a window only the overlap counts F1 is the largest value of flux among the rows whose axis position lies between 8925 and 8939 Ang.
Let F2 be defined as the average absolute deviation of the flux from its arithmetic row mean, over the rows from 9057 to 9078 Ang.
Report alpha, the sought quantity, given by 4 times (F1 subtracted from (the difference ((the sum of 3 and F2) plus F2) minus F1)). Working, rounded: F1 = 7.317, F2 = 0.24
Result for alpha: -44.6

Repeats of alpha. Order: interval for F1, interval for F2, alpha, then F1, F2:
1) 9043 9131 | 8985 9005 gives -48.8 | 7.696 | 0.10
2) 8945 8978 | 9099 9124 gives -49.6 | 7.973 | 0.27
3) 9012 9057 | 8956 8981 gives -47.8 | 7.696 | 0.22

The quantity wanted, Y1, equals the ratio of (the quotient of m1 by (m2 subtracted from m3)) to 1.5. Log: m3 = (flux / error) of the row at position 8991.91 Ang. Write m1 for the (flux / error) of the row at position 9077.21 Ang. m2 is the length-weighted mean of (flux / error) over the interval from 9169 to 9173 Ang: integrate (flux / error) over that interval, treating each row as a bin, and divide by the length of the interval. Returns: -3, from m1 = 32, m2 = 31.5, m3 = 23.4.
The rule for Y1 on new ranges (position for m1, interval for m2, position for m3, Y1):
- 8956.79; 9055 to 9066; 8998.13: 12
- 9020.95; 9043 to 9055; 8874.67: 4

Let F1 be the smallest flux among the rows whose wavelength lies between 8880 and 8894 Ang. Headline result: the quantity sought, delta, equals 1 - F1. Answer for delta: -5.53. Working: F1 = 6.532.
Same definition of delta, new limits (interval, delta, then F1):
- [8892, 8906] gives -5.92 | 6.922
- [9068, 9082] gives -5.61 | 6.613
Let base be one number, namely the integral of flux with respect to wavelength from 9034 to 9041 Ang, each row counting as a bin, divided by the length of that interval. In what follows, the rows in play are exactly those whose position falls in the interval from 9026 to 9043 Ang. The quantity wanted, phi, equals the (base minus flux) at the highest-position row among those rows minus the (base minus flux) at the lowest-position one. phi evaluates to 0.0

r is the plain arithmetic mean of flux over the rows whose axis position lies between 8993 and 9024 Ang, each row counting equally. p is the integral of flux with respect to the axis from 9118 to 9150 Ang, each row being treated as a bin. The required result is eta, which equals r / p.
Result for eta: 0.0318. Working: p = 218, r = 6.93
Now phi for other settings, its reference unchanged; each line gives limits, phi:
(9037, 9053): -0.4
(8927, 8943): 0.6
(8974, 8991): 0.2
